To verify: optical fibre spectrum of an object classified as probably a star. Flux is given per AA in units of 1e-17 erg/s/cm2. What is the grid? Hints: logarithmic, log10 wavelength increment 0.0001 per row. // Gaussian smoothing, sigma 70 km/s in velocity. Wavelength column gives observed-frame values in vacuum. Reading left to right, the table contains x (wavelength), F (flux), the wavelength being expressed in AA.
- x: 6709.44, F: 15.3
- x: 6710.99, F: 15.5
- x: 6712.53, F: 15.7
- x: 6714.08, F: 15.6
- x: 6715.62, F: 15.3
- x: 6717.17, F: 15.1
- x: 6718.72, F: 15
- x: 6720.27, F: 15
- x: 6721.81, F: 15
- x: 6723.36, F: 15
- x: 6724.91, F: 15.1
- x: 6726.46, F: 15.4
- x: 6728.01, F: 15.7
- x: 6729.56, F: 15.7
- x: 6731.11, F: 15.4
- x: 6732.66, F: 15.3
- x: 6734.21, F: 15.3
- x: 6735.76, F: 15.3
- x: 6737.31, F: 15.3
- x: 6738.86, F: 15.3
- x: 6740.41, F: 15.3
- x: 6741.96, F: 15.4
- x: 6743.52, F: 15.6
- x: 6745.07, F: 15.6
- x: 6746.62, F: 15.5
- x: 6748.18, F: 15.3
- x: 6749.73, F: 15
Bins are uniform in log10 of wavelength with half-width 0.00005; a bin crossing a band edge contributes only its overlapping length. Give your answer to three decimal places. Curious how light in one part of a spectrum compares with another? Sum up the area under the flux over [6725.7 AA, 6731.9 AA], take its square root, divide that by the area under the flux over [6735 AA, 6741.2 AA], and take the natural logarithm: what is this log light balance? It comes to -2.269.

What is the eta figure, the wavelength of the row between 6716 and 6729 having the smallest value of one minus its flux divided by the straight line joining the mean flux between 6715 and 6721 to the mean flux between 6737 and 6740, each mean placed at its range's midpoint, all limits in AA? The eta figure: 6728.01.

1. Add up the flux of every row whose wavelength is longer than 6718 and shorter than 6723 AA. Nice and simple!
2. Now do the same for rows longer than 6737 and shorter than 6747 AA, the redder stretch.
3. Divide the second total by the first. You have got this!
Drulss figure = 2.4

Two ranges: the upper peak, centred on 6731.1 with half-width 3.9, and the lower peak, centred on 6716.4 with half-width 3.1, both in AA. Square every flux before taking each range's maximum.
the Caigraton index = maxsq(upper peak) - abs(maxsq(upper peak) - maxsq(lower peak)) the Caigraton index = 243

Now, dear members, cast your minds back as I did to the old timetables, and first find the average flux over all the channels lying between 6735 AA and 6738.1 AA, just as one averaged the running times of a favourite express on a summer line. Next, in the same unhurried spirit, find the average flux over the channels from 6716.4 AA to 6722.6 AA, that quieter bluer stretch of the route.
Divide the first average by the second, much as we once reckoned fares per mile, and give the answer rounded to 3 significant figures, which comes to 1.02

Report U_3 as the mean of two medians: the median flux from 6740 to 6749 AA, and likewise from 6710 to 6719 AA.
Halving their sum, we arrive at 15.4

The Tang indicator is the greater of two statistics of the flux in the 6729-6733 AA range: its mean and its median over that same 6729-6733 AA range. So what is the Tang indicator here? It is 15.5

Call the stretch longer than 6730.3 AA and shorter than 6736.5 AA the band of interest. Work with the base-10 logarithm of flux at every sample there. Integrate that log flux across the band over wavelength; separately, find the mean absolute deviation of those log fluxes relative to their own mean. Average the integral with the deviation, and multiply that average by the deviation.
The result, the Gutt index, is 0.004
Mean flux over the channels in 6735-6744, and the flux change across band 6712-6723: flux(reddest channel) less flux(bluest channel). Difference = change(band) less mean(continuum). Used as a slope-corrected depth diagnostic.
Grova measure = -16.1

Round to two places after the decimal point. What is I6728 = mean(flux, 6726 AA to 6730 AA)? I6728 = 15.60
